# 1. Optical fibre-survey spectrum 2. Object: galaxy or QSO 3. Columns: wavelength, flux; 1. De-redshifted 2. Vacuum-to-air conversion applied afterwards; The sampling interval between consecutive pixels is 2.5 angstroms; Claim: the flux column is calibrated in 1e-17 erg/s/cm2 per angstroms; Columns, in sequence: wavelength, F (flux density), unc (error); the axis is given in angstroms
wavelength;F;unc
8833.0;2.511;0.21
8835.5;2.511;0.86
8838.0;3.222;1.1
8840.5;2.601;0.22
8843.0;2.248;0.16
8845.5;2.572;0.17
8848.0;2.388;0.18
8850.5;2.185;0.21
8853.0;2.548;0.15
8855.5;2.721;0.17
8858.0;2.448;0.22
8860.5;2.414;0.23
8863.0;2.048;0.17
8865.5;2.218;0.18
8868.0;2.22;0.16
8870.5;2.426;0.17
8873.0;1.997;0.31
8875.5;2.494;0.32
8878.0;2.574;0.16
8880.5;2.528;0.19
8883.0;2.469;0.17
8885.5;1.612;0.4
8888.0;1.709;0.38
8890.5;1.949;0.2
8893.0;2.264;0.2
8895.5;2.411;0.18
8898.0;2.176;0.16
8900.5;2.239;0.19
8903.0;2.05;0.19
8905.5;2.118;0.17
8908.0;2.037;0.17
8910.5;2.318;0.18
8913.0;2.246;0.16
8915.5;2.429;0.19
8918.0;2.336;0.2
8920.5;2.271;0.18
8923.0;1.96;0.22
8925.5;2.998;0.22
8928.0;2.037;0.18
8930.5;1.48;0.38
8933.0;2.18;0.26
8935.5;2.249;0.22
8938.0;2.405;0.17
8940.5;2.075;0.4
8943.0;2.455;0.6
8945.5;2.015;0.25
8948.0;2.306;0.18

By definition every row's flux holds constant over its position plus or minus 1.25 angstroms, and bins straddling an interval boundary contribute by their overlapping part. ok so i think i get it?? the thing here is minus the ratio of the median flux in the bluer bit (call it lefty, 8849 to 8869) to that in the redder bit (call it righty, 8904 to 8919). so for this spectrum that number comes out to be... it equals -1.02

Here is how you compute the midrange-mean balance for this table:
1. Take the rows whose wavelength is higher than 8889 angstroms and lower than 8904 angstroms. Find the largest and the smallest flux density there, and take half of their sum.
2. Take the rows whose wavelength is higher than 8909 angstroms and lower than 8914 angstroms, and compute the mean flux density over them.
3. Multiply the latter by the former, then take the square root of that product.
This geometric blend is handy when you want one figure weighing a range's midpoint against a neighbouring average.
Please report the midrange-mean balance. 2.23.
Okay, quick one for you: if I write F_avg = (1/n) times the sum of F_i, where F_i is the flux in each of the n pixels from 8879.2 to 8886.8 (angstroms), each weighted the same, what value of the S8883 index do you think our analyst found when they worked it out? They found 2.20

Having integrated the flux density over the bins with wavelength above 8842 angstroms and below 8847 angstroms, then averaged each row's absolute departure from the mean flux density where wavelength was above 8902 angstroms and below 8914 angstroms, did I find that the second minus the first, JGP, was -12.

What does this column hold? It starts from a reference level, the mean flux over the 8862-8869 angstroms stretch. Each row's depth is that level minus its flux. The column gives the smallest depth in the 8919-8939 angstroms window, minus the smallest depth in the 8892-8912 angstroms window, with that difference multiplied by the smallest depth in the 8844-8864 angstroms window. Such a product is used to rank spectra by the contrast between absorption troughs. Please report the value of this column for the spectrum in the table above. 0.3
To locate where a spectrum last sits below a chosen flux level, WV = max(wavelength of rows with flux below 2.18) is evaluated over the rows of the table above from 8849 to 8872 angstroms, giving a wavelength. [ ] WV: 8863.0 angstroms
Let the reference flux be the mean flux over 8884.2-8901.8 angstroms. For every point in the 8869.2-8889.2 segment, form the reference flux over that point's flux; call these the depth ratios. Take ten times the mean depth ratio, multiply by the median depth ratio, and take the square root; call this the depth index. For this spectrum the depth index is 2.82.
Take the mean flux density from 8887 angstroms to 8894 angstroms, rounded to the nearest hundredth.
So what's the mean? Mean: 1.97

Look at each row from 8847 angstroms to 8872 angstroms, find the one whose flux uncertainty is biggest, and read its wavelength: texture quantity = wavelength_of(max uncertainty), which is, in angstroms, 8860.5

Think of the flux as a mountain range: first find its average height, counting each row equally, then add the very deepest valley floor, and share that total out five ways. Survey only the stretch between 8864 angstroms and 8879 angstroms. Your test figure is 0.86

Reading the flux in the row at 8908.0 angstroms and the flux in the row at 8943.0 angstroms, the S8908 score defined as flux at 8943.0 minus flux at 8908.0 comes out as 0.4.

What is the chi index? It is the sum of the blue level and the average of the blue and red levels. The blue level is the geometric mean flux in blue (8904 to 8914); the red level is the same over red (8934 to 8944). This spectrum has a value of 4.4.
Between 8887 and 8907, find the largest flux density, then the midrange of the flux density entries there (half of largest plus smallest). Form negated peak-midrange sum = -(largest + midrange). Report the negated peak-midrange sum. -4.47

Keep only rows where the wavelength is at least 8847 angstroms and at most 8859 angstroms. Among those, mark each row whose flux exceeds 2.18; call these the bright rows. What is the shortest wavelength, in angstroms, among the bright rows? 8848.0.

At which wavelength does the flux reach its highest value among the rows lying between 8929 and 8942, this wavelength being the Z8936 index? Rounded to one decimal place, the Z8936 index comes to 8938.0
